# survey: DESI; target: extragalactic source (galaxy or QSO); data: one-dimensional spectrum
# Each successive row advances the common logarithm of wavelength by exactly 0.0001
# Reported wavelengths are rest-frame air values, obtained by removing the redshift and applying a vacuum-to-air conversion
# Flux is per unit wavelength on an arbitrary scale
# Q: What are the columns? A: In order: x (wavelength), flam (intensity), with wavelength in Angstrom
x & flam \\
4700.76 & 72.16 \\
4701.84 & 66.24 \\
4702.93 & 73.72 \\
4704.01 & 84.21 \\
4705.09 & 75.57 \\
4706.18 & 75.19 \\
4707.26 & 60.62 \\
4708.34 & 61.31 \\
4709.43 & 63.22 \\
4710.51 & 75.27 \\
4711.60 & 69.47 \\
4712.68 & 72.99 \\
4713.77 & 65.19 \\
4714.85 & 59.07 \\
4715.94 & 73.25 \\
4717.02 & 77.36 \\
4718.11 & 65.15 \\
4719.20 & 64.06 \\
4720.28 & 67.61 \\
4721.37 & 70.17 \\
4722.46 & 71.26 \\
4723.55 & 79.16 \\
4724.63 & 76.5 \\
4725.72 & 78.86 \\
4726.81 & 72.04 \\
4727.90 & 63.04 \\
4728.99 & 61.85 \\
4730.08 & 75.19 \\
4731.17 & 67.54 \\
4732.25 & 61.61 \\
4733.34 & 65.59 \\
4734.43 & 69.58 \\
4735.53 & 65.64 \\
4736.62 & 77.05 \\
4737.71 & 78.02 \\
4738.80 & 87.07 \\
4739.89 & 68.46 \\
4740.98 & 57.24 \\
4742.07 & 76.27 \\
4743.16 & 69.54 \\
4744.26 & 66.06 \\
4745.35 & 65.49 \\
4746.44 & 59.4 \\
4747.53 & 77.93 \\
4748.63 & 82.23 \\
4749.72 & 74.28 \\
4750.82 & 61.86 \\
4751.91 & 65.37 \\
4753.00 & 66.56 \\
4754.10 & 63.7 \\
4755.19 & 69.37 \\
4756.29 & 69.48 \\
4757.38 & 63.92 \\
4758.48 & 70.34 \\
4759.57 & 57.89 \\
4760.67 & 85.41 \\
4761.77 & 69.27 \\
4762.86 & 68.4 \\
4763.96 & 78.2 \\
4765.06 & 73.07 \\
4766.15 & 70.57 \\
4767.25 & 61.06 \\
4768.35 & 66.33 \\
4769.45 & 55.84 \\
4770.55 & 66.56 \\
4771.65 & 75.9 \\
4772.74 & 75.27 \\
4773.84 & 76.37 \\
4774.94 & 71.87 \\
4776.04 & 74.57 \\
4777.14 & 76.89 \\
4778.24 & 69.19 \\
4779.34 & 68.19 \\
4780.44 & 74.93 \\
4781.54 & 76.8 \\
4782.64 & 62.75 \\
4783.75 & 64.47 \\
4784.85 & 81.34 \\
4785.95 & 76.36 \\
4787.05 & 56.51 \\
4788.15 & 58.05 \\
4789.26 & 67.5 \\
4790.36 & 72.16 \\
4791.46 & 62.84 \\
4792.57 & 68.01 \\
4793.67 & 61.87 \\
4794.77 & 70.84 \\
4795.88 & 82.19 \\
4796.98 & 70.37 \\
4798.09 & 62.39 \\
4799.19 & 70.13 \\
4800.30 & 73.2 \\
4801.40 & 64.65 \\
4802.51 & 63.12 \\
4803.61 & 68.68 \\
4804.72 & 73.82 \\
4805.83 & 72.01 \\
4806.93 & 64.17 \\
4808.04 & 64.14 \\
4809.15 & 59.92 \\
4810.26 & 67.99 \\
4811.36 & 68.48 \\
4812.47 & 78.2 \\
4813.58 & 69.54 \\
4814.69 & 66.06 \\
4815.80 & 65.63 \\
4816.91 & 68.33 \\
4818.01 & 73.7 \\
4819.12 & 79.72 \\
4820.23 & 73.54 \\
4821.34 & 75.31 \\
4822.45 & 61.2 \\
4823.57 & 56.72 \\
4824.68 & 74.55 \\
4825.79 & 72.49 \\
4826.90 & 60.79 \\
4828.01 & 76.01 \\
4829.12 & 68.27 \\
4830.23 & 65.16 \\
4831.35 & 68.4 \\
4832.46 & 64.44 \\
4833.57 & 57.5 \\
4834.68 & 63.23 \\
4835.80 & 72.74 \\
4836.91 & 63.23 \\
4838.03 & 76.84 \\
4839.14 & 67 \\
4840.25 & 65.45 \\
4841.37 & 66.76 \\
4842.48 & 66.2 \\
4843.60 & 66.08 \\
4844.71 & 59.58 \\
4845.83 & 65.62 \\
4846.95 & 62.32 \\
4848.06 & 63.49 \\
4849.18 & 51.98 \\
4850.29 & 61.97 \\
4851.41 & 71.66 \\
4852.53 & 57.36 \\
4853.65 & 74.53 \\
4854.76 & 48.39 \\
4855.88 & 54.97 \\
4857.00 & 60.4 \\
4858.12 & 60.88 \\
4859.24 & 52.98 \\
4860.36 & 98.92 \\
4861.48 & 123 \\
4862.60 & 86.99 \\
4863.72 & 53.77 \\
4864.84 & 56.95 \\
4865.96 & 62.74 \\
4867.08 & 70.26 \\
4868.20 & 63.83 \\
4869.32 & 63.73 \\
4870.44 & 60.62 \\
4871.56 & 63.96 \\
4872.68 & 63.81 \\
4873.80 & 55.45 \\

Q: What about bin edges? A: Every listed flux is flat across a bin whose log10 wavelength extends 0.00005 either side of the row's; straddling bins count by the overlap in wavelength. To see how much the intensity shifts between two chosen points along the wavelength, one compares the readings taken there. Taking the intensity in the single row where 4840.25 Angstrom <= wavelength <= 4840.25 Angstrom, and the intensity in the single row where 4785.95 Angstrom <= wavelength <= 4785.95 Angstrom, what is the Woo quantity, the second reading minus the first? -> 11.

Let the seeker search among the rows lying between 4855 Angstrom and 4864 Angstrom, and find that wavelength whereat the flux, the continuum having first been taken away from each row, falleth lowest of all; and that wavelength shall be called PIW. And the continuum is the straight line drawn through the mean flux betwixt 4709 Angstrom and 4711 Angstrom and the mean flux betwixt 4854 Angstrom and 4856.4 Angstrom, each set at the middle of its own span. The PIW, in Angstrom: 4859.24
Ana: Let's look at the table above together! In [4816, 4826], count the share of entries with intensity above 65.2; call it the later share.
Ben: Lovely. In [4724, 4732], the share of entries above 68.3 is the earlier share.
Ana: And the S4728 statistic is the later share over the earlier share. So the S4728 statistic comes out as 1.4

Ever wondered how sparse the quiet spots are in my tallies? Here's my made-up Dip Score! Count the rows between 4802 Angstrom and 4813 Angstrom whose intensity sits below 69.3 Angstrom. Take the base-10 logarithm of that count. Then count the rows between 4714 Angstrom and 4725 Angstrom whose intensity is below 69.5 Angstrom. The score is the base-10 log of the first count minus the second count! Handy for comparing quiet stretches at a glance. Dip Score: -3.2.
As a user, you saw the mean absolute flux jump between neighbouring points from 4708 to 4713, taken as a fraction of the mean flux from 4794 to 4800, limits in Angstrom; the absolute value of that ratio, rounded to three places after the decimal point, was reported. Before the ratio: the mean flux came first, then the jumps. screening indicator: 0.082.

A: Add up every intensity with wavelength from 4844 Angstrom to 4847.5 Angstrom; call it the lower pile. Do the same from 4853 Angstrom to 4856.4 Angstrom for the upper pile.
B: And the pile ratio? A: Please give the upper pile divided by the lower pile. 0.95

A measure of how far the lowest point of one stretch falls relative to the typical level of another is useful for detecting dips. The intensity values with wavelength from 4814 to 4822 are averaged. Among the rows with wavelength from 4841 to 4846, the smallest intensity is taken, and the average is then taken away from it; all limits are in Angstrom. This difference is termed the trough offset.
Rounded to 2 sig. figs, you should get -12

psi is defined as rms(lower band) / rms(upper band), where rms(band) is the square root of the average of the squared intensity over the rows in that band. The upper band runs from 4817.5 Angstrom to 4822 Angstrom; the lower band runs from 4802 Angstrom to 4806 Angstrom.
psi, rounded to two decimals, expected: 0.92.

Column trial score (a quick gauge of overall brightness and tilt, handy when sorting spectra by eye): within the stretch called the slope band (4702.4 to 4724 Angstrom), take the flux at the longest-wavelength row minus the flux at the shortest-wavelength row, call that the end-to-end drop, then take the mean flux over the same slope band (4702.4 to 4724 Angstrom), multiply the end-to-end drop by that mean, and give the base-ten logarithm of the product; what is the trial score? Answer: 2.58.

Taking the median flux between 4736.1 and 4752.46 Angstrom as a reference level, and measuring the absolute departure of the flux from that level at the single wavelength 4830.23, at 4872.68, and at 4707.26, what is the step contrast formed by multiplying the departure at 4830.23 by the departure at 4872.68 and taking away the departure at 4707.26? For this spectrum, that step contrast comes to 16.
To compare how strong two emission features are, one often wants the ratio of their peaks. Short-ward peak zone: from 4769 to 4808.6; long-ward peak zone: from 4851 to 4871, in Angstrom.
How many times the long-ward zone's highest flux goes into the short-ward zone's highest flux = 0.67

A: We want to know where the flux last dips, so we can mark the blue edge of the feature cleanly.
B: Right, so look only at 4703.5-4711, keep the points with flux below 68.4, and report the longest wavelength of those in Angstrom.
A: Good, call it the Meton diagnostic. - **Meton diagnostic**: 4709.43 Angstrom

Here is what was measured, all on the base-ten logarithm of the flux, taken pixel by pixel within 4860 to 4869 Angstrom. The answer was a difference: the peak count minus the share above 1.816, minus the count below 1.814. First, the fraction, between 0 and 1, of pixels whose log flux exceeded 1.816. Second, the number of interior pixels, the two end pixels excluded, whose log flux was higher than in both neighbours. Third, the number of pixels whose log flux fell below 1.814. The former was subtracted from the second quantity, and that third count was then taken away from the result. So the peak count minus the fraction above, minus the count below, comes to -2.5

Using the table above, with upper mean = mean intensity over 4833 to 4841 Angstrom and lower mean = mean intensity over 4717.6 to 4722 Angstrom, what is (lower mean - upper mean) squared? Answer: 0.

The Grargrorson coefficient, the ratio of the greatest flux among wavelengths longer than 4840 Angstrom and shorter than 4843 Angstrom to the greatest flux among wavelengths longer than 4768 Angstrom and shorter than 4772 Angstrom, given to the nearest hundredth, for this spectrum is 0.88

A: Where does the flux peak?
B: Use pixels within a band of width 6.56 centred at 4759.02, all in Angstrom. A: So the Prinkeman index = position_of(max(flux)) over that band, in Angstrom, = 4760.67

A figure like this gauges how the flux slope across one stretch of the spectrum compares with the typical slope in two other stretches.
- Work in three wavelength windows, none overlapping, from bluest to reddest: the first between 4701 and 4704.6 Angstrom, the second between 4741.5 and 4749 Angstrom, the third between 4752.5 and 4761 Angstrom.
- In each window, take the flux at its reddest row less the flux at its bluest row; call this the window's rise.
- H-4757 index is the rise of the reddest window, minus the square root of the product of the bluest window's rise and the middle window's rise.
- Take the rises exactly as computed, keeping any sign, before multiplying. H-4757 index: 8.5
